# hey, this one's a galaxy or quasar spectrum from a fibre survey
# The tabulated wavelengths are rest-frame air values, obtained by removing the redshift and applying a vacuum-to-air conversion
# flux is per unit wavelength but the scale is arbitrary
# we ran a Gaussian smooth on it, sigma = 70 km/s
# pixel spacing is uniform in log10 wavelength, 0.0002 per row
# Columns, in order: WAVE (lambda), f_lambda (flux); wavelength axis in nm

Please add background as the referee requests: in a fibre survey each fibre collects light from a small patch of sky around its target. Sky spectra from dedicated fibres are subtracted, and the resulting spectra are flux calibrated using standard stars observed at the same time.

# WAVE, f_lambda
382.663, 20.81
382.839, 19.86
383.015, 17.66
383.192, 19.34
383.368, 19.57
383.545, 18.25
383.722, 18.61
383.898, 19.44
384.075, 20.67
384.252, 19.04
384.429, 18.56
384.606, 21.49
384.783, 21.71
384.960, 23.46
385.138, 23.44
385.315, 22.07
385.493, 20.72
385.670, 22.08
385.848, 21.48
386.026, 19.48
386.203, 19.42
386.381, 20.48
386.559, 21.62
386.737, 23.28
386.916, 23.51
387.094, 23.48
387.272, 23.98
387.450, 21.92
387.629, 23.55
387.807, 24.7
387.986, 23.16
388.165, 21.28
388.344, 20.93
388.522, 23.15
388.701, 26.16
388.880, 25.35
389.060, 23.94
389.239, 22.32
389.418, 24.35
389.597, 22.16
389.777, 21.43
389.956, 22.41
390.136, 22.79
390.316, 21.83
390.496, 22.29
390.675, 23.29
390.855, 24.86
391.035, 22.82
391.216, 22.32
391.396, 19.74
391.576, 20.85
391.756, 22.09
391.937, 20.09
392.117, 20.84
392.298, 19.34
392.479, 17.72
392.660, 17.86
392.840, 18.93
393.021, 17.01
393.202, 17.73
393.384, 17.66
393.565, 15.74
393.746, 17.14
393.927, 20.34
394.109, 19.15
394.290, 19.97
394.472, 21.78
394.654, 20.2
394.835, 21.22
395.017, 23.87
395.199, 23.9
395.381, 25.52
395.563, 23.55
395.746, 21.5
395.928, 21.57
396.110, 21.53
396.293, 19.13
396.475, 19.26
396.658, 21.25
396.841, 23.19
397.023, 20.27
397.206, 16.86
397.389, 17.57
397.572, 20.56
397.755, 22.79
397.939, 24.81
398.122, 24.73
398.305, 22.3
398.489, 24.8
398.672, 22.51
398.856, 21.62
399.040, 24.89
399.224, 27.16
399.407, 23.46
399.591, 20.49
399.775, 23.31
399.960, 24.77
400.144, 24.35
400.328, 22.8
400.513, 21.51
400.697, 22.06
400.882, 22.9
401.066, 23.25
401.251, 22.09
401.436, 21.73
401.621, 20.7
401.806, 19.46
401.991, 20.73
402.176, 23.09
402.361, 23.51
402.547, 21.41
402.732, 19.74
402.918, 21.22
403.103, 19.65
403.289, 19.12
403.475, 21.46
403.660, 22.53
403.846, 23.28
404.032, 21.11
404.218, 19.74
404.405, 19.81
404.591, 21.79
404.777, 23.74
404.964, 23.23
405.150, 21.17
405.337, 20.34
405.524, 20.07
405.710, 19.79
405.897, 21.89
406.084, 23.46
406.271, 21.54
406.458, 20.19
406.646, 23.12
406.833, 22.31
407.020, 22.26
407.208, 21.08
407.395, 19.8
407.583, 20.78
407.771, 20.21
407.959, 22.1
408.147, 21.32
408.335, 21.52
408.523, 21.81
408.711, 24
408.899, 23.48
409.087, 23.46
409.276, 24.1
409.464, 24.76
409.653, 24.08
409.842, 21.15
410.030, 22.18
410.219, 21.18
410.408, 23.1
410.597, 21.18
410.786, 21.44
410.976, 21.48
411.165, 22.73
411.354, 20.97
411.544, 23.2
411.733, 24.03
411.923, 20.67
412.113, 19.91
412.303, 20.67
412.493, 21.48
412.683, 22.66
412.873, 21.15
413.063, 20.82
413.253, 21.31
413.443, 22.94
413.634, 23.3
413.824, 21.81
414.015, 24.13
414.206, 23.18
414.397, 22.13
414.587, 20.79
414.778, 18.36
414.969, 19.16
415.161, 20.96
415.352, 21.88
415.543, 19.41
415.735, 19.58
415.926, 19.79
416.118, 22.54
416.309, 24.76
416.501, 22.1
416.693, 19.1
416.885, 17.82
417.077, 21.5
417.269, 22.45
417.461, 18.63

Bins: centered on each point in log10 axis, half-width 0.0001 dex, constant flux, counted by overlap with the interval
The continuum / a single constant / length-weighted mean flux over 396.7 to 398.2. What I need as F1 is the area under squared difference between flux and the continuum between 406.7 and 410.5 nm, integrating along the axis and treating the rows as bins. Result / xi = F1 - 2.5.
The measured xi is 8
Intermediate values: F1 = 10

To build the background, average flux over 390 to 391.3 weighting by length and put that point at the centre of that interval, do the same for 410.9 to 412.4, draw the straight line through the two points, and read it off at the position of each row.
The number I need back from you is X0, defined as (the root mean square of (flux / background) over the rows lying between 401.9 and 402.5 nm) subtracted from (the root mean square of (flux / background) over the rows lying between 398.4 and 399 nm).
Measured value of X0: 0.02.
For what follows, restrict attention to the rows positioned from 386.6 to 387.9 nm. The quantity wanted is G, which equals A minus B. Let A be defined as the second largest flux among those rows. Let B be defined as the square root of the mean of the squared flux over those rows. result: 0.5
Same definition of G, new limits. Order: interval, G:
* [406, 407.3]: 1.1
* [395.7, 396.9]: 0.5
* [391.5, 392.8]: 1.0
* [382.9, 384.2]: 0.5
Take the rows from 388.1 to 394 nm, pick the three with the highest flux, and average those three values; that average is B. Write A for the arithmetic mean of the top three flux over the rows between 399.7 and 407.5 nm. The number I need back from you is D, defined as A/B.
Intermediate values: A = 24.3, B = 25.5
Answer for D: 0.95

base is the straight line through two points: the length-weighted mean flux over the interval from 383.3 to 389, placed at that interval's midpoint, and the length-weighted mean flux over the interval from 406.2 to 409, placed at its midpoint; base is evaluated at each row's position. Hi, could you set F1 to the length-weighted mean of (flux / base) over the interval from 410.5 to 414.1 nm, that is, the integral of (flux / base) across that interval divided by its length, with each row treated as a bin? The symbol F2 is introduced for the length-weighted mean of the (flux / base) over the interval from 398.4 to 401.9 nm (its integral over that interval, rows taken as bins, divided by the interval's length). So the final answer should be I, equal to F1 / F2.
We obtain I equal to 0.96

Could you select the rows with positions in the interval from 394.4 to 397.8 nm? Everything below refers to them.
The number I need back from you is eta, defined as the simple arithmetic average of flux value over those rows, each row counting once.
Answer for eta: 21.34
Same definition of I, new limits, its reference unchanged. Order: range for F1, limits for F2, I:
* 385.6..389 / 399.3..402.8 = 1.01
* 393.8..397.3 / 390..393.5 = 1.04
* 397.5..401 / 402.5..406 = 1.10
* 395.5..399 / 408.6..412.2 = 0.96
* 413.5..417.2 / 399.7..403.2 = 0.97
